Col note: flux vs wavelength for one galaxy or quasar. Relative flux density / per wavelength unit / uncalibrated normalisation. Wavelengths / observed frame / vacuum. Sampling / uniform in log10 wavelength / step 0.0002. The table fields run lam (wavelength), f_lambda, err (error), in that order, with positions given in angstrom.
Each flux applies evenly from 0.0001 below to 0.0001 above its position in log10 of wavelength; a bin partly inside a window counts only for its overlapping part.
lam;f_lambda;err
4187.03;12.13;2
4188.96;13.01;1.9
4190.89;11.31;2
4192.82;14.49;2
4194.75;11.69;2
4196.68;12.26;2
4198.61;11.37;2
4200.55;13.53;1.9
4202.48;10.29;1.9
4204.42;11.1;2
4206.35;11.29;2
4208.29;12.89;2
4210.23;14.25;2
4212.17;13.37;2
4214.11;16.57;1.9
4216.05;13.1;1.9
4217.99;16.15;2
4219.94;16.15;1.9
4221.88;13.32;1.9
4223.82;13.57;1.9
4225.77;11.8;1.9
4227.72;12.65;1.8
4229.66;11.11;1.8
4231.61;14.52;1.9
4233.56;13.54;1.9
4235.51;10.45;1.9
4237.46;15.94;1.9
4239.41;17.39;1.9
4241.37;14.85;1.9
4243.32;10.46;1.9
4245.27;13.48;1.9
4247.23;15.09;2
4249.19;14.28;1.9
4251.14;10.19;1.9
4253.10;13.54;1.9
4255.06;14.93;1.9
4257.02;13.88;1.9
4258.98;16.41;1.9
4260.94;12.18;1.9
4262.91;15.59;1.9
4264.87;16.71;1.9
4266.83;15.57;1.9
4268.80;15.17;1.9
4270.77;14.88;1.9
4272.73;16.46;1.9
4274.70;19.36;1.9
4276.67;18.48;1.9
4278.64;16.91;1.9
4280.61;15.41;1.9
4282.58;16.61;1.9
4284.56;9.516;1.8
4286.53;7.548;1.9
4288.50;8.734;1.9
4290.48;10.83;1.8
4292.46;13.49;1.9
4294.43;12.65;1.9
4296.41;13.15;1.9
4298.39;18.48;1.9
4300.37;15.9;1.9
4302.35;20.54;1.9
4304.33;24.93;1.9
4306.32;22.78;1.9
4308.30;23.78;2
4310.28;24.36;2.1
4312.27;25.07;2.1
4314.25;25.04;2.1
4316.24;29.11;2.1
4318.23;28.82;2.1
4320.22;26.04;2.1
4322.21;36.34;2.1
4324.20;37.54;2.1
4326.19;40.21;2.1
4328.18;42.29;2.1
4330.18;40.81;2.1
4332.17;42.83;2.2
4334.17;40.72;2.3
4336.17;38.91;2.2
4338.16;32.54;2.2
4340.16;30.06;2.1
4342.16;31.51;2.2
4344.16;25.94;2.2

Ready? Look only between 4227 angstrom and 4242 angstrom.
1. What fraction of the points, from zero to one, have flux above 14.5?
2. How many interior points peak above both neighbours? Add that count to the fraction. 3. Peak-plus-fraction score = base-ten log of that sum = 0.398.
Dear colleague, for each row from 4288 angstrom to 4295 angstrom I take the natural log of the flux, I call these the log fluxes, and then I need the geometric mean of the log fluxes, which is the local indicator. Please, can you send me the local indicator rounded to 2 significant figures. 2.4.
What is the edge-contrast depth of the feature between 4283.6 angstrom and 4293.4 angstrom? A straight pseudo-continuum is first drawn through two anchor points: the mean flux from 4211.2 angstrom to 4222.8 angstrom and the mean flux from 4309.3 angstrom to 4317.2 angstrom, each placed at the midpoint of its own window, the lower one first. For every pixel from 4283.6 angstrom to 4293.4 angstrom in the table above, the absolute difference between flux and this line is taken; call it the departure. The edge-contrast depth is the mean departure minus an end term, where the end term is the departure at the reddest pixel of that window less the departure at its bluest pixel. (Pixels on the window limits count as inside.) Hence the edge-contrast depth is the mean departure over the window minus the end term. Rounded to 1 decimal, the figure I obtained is 16.1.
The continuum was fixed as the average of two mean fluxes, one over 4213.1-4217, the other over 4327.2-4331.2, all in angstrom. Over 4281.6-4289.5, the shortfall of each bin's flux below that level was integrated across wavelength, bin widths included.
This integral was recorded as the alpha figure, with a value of 138.9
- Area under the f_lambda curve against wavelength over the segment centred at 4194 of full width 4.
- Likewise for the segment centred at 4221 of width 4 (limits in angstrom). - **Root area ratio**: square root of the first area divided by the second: 0.94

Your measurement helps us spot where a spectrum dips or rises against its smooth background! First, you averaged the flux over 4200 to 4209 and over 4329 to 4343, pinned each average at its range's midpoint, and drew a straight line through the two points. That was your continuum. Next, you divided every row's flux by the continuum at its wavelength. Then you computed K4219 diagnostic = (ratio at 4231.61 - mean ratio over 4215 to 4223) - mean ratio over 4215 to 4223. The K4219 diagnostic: -1.2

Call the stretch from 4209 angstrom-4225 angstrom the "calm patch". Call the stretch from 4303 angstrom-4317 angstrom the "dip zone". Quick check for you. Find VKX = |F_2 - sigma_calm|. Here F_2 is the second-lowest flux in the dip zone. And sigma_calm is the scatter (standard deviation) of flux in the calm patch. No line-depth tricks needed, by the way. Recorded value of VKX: 22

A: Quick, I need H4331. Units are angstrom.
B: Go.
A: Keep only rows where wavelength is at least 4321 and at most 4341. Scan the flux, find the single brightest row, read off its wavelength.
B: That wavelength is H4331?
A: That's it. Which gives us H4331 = 4332.17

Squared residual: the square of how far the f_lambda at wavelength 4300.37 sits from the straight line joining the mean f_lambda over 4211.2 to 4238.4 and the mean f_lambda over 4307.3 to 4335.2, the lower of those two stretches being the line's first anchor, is 169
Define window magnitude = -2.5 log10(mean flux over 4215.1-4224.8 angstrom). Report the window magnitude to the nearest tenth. -2.9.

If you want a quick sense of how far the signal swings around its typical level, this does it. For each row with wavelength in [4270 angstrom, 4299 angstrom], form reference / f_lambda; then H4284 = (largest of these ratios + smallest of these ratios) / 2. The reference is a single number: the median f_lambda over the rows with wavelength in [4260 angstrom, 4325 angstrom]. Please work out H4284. 1.5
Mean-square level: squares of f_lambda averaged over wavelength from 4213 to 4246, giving 196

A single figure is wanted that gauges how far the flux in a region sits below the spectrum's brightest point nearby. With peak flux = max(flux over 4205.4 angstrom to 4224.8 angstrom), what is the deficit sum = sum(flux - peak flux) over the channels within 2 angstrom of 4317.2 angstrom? 25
